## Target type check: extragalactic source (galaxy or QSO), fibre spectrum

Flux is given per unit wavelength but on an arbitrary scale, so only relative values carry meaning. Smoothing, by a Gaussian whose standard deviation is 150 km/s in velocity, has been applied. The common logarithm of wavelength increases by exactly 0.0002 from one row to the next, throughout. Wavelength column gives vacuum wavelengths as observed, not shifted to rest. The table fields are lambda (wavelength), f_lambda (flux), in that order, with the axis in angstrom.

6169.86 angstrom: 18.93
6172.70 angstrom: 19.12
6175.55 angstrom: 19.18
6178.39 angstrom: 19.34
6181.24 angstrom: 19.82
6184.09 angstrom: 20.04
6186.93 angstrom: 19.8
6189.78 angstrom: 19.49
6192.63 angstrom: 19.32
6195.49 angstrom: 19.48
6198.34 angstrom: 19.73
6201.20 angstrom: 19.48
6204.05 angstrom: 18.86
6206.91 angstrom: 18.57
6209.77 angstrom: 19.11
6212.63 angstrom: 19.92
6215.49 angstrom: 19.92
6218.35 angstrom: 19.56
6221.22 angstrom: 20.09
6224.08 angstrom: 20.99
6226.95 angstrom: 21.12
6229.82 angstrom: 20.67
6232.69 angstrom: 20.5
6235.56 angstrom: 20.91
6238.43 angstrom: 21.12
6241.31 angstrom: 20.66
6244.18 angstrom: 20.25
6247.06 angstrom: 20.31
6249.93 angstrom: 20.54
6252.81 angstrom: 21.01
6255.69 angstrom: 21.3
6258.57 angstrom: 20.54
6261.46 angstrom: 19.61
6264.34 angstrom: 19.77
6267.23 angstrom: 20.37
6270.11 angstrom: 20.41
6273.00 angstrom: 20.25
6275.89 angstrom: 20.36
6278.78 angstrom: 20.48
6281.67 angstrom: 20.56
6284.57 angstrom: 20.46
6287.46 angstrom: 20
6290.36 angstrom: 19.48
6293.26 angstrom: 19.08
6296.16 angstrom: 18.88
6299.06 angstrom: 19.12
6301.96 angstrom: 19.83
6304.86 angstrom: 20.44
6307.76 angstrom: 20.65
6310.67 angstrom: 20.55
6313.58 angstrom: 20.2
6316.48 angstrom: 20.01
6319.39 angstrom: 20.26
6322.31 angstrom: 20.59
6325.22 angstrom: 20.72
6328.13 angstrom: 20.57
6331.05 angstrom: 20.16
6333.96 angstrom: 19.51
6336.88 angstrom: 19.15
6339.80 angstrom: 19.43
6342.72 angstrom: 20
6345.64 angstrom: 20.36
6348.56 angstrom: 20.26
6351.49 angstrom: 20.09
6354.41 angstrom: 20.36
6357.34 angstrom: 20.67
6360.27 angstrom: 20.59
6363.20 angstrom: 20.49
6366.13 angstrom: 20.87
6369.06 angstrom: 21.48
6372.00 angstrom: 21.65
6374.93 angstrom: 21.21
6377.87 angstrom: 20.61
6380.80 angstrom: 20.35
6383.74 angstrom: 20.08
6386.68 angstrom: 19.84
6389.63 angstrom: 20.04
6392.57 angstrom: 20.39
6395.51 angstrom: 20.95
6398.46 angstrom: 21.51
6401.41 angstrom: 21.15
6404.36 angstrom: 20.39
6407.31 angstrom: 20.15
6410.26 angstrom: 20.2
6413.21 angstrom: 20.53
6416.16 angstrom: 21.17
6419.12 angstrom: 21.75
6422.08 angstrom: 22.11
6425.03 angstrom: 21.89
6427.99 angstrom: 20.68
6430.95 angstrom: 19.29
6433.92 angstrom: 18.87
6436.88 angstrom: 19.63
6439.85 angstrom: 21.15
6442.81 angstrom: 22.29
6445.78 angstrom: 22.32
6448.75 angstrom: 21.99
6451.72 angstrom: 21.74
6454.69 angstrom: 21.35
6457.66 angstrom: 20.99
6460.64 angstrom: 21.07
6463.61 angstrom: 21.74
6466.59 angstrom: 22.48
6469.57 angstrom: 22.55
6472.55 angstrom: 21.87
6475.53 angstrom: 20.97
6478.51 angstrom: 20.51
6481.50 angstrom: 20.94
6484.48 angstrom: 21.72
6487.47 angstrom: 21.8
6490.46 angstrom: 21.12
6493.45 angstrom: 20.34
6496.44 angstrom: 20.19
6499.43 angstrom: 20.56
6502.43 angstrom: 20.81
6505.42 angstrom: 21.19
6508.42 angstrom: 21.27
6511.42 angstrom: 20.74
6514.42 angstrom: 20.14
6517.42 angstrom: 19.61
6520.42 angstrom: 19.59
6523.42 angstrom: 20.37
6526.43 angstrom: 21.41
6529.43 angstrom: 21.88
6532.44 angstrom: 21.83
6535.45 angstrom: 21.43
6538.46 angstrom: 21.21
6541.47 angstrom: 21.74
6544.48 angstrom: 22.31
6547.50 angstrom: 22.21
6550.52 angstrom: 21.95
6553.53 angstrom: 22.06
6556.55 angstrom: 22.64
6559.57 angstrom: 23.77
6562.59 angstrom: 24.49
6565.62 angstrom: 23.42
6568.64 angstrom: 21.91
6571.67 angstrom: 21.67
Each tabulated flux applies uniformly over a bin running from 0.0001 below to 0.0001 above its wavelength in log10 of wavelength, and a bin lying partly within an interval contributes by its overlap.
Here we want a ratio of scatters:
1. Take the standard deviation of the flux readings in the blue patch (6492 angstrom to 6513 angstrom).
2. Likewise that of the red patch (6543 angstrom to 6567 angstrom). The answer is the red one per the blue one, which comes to 2.3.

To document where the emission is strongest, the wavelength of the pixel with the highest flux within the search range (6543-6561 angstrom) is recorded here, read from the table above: 6559.57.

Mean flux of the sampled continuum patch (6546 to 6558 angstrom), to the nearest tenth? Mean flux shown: 22.2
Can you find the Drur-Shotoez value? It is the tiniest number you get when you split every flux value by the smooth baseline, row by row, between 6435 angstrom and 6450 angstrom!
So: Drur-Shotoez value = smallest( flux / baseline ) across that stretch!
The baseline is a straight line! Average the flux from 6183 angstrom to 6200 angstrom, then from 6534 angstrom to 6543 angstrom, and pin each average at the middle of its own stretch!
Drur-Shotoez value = 0.94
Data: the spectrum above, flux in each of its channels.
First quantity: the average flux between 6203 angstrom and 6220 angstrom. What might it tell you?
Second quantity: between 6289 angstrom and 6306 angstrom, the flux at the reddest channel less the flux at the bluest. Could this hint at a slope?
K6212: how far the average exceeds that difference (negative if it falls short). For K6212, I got 18.4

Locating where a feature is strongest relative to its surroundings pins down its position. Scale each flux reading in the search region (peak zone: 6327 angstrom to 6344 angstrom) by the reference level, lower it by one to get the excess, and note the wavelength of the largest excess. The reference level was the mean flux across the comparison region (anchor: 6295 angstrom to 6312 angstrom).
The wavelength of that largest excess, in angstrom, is 6328.13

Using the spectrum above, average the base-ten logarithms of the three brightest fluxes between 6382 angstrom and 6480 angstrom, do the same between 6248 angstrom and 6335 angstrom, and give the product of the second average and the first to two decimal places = 1.79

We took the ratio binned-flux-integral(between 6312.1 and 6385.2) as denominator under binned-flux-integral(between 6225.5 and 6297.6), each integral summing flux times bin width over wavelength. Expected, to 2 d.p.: 0.98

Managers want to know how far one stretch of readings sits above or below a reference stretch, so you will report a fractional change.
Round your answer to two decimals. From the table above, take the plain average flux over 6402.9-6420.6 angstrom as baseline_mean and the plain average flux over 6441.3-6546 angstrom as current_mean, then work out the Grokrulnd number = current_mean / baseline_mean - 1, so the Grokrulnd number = 0.03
